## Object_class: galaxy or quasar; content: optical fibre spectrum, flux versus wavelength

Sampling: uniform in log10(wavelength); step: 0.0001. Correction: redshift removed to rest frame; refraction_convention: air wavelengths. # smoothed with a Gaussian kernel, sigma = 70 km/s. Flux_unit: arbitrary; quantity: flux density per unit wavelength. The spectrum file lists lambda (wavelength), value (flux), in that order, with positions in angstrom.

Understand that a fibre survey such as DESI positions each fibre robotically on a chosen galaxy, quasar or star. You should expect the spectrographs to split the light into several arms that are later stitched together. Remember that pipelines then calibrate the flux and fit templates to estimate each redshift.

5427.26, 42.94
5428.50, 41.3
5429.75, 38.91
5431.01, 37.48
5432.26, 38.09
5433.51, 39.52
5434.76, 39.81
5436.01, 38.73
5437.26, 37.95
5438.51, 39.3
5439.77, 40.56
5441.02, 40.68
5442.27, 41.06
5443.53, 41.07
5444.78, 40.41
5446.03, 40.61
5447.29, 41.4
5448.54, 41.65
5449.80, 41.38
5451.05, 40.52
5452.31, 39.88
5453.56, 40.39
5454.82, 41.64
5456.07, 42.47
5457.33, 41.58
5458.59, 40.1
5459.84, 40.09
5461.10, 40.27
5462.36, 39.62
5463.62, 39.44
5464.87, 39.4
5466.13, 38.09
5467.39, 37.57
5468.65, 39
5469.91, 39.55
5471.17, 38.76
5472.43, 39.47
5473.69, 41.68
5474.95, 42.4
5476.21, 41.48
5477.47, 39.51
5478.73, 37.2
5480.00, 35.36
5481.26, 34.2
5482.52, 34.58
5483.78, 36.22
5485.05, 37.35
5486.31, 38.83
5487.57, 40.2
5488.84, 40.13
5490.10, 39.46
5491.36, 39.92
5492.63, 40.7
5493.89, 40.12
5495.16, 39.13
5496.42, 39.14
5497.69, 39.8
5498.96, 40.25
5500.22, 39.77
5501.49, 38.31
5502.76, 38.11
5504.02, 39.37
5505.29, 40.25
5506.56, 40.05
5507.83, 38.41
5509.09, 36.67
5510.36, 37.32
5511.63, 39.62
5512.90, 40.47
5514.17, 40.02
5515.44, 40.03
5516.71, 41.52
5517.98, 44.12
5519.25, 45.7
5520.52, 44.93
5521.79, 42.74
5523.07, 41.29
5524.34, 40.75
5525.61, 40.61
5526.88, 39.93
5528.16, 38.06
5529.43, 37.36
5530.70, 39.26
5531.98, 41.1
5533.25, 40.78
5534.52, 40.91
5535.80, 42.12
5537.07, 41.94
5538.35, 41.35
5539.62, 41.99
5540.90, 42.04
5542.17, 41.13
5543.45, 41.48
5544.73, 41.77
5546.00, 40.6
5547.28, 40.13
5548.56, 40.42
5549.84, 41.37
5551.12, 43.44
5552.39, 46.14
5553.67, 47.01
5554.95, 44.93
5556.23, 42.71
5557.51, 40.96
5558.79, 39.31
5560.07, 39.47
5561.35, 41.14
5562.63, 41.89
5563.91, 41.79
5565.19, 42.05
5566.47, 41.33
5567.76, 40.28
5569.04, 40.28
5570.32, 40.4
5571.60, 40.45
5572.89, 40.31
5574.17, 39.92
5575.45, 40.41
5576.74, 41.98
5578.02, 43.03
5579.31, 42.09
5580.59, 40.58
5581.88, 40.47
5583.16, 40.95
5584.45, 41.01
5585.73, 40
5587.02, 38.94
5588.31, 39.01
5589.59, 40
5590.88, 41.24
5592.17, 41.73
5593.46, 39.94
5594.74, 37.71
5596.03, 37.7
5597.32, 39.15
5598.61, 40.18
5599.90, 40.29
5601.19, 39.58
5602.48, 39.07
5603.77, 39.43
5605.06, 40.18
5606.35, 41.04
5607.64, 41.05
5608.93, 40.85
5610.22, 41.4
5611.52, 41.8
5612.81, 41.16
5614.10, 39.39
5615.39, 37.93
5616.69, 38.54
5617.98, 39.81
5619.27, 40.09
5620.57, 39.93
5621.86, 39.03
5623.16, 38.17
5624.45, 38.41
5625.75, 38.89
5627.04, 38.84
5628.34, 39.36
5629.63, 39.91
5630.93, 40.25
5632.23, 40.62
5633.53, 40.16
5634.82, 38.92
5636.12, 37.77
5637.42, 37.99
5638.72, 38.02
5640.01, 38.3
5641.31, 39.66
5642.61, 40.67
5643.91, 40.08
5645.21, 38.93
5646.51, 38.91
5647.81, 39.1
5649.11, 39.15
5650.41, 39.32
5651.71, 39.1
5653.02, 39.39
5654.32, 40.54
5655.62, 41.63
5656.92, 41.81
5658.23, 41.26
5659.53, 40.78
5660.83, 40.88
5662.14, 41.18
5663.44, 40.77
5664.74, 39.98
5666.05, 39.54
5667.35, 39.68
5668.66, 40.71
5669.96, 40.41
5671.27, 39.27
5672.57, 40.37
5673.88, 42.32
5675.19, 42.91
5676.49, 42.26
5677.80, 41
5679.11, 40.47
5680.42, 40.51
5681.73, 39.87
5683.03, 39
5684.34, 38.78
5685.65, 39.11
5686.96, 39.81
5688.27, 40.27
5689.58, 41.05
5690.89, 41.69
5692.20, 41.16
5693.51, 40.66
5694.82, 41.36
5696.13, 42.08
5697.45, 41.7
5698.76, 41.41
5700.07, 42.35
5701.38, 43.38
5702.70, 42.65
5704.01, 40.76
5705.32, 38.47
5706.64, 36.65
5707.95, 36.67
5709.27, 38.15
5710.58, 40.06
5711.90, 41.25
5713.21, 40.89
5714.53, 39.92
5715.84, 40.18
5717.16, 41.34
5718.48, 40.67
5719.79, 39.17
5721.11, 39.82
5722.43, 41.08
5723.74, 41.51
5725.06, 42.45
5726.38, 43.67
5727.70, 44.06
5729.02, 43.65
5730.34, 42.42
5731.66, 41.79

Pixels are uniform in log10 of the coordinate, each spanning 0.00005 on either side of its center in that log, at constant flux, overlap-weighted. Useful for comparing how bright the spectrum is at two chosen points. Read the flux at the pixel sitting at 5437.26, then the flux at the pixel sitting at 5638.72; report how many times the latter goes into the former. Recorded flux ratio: 0.998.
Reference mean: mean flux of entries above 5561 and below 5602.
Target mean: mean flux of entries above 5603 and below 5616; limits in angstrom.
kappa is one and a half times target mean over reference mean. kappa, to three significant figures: 1.50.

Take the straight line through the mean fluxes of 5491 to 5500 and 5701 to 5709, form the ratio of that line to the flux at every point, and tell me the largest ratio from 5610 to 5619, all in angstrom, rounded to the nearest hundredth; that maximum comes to 1.05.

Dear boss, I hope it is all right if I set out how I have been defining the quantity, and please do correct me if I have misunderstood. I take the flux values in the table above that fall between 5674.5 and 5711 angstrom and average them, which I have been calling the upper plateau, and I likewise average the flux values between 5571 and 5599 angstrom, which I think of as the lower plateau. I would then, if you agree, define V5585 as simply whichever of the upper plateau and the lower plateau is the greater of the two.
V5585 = 40.5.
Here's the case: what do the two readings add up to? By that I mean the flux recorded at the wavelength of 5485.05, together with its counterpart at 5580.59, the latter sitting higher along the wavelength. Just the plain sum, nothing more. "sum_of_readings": 77.9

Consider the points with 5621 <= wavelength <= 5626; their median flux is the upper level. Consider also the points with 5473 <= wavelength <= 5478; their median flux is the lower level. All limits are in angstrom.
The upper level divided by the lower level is 0.93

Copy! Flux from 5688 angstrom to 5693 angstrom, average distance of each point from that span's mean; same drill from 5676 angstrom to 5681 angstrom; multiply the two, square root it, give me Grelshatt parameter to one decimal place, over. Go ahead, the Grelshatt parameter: 0.5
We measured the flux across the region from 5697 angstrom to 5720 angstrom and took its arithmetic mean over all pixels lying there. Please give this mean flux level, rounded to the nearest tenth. 40.3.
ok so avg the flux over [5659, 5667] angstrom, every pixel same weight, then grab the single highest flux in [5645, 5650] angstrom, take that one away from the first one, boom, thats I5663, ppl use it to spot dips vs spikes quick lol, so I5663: 1.4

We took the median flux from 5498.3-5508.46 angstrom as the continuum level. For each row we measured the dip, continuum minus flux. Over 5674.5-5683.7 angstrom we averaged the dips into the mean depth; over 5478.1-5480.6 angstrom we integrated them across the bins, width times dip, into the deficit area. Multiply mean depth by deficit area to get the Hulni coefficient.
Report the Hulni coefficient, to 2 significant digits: -11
